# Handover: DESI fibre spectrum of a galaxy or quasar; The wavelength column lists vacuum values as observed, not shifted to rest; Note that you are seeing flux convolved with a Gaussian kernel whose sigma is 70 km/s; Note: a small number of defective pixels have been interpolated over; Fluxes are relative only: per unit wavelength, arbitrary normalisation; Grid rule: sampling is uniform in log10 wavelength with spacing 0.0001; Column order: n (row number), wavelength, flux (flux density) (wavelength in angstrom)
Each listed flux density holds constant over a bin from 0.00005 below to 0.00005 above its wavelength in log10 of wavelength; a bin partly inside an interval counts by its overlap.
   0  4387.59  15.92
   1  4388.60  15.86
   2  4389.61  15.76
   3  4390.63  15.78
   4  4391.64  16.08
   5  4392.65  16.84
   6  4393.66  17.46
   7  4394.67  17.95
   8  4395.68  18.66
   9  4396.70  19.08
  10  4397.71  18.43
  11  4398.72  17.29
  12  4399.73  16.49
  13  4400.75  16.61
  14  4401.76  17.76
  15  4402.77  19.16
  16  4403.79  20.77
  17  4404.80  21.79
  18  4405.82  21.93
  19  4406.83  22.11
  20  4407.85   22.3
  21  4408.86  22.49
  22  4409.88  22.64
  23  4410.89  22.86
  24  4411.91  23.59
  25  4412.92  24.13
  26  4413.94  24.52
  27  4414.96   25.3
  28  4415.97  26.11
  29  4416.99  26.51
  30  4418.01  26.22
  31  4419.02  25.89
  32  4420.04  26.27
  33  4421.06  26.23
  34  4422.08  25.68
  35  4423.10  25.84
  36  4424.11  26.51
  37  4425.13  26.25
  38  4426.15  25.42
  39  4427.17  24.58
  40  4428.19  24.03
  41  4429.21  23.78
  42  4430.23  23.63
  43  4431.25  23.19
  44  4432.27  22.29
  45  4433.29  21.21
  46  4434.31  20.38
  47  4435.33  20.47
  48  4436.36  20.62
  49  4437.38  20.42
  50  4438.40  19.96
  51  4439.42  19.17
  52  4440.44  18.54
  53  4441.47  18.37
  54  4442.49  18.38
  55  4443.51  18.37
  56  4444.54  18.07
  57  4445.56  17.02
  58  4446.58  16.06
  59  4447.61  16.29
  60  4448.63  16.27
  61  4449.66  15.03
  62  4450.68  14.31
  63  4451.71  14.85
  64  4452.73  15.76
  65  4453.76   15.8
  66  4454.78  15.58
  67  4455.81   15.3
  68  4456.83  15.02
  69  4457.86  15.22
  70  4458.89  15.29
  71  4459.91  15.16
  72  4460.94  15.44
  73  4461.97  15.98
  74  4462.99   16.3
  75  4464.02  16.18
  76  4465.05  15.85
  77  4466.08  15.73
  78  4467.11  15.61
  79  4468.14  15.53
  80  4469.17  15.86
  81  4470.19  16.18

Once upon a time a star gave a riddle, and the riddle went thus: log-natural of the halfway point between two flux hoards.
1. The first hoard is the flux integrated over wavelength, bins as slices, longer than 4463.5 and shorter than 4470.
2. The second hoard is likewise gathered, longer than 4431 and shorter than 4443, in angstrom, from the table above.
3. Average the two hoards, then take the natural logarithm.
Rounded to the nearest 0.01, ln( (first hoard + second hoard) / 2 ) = 5.15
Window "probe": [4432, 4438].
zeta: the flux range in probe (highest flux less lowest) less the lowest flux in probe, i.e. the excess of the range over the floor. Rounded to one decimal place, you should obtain -18.5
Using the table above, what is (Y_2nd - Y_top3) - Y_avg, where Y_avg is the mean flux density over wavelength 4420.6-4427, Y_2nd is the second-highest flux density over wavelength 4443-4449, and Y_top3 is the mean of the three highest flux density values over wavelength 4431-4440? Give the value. -30.1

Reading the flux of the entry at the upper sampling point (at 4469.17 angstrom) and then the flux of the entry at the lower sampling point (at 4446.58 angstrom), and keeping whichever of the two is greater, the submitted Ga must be 16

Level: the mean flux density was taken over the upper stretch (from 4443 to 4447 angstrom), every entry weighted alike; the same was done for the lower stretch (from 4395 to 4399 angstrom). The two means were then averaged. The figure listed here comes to 17.9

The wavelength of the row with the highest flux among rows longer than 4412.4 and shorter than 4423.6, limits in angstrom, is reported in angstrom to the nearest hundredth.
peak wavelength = 4416.99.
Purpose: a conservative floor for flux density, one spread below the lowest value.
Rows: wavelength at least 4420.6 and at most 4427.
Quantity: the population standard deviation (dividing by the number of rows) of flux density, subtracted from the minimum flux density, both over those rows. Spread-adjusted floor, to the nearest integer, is 25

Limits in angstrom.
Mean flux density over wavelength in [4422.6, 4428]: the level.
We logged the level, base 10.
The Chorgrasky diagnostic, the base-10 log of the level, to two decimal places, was 1.41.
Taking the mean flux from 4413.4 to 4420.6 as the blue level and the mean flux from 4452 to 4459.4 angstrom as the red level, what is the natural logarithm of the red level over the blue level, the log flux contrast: -0.5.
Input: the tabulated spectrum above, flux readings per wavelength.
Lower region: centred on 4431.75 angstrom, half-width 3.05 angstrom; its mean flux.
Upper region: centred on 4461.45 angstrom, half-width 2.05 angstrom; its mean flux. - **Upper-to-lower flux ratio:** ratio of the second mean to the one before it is 0.70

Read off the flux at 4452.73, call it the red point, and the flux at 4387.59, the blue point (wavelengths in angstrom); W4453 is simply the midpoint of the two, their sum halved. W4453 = 15.8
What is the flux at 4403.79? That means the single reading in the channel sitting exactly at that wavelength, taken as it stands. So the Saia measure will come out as 20.77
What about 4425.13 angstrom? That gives 26.25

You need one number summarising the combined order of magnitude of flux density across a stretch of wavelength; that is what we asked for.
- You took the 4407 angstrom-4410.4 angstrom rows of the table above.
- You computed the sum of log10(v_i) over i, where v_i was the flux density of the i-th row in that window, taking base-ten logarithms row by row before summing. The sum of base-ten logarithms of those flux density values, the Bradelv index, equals 4.06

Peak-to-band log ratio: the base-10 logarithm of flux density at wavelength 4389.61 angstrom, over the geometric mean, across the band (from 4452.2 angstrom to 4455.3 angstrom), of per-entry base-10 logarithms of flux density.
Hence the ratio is 1.001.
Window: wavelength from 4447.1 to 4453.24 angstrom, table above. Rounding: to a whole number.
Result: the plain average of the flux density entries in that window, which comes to 15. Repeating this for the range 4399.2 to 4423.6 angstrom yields 23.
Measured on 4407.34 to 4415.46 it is 23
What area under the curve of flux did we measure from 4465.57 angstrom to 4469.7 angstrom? 65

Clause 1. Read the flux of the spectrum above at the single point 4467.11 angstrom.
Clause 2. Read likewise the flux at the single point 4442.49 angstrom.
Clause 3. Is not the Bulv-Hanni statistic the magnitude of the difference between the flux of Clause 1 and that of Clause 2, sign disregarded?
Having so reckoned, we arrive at 2.8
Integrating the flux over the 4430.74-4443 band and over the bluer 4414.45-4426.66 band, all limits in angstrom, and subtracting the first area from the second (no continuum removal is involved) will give 70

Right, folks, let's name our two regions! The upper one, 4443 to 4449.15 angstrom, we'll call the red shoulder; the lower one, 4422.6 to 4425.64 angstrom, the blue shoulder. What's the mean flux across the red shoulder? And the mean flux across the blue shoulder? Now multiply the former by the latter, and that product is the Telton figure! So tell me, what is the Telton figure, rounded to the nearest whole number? 446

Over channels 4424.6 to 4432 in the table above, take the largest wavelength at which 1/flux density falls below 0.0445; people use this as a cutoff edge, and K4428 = 4431.25 angstrom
